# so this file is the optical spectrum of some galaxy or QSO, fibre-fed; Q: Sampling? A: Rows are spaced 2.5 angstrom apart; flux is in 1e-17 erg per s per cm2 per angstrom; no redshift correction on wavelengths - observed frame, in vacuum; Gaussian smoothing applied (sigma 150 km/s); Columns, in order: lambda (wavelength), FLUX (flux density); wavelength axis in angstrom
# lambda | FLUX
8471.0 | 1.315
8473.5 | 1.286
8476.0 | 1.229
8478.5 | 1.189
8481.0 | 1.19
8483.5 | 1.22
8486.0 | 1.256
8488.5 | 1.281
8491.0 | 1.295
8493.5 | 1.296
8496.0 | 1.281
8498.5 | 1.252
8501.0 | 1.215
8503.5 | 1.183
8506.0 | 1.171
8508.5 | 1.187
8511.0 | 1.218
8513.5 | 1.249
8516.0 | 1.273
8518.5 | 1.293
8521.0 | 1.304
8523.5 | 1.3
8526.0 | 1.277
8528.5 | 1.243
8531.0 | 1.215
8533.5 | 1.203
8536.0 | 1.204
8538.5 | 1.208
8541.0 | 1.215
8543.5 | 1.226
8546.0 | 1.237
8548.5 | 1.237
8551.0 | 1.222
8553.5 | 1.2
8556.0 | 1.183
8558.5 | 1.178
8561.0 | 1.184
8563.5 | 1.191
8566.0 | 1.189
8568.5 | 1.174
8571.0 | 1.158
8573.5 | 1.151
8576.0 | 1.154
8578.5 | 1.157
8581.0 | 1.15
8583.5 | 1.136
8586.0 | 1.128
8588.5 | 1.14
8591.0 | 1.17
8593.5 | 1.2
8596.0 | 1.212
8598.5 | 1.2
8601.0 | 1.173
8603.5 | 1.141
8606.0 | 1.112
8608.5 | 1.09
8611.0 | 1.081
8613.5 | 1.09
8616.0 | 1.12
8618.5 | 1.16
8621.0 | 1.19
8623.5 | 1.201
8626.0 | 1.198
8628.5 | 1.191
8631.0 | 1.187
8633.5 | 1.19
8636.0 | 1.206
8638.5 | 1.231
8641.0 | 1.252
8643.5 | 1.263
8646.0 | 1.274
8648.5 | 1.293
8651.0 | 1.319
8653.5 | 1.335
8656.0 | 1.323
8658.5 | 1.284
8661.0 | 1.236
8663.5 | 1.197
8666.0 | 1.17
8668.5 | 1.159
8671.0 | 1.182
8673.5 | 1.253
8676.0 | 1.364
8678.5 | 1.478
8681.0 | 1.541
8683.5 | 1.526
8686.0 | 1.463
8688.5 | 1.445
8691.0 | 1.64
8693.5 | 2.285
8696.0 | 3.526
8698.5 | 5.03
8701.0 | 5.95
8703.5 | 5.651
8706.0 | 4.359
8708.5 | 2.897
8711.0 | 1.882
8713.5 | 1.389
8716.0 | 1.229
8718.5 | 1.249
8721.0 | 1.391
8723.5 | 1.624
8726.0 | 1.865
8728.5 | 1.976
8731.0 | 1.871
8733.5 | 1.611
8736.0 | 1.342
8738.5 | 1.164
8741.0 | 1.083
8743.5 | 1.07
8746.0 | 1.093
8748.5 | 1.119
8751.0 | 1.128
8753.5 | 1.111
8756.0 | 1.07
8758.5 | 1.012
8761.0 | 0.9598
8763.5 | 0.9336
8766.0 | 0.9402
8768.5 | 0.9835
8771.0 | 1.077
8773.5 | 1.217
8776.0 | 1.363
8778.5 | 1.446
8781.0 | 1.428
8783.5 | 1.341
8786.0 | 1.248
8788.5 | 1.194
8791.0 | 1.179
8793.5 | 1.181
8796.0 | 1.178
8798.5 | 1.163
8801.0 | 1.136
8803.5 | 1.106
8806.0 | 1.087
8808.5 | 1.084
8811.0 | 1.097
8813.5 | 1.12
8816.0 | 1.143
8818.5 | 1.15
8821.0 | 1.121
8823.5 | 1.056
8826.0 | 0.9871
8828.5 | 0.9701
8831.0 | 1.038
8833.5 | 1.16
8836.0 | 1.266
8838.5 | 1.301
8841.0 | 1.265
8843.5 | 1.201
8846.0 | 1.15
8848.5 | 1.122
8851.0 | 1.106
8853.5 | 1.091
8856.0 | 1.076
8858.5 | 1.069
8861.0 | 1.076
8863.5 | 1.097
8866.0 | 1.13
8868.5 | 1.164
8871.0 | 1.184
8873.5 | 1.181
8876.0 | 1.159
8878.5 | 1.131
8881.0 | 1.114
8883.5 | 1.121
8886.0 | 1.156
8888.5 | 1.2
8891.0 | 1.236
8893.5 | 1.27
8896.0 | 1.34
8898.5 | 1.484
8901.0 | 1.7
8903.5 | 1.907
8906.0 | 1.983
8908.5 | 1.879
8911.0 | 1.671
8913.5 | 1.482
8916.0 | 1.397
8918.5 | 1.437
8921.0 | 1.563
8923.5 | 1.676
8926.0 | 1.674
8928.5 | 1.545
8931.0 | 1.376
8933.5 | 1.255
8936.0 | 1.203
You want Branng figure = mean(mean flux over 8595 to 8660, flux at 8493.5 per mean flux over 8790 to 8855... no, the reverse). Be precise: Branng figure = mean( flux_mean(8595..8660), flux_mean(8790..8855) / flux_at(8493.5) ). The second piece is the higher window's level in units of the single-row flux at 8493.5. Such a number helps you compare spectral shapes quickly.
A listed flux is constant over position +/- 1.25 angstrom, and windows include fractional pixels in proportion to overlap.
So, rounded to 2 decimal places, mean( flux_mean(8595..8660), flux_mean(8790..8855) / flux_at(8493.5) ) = 1.04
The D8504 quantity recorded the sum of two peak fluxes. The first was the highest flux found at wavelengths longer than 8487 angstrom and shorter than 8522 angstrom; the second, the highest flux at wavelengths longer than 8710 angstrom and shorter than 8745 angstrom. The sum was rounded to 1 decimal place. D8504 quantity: 3.3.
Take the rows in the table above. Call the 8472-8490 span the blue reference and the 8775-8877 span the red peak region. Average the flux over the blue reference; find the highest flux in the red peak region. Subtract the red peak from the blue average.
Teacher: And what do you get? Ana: -0.2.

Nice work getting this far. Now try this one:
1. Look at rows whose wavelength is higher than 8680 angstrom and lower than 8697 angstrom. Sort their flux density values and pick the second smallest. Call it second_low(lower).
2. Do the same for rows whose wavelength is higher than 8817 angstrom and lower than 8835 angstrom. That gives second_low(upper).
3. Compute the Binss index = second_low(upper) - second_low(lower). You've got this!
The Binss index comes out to -0.48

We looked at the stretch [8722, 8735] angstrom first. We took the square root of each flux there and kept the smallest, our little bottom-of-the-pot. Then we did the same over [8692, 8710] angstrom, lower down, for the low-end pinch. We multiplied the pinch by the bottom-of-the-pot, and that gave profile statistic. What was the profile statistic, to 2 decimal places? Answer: 1.92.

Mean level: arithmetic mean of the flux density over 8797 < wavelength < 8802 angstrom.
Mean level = 1.15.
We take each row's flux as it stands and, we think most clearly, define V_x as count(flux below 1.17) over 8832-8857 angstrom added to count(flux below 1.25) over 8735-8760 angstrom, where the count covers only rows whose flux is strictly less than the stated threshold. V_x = 15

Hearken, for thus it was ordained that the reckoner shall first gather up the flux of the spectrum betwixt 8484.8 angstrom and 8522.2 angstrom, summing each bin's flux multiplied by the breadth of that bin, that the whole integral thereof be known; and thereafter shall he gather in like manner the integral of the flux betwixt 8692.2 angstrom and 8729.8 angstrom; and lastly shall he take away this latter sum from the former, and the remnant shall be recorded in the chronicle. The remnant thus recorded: -59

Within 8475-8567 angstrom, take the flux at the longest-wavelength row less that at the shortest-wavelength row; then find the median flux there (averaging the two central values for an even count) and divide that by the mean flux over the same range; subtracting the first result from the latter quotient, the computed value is 1.03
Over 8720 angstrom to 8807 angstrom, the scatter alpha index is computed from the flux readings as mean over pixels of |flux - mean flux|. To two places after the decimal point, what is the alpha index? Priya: 0.20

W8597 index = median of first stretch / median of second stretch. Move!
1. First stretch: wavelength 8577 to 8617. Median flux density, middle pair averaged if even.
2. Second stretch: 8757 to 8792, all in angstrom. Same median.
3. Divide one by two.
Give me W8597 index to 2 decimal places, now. 0.96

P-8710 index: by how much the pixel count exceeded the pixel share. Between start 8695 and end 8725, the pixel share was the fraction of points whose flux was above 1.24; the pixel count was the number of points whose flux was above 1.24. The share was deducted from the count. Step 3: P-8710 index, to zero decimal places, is 10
